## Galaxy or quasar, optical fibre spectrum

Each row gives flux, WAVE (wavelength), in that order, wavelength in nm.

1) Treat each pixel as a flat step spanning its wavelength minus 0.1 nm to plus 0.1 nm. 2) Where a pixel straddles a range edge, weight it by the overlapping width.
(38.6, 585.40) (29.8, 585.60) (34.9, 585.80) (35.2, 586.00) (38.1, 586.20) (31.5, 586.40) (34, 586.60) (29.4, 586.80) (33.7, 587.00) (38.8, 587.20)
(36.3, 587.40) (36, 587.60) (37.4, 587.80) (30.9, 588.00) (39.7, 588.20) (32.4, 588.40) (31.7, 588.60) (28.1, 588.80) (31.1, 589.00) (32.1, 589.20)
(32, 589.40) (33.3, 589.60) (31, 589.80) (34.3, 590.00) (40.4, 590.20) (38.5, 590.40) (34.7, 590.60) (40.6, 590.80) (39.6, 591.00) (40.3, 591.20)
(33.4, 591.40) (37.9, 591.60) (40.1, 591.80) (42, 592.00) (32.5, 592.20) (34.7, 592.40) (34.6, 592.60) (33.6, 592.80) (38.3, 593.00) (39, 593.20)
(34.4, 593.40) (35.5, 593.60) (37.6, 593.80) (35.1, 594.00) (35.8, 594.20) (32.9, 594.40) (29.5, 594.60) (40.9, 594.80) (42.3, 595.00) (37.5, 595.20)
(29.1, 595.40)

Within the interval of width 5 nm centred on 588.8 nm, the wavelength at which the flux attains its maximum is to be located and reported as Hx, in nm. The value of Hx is 590.80 nm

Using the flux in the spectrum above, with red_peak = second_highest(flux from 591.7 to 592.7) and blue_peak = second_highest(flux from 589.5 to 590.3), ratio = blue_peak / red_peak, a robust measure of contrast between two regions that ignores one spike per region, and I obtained 0.86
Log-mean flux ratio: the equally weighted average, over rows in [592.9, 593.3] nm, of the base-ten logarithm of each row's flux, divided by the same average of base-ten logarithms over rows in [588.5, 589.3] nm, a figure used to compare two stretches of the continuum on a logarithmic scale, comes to 1.07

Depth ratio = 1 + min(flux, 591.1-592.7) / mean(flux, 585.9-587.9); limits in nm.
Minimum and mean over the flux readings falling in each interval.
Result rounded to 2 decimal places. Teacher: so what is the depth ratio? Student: 1.93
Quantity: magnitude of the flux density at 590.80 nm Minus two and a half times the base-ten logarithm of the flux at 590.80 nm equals -4.02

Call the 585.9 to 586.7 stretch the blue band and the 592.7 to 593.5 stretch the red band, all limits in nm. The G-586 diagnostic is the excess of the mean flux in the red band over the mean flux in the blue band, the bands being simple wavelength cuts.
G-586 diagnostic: 1.6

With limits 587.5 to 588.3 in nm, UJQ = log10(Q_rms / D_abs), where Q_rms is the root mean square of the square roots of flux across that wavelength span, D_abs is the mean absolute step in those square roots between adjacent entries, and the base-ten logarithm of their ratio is 1.10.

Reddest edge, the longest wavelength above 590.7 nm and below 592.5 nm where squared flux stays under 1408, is 592.40 nm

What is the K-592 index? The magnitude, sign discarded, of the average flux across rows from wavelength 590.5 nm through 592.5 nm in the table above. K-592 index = 37.6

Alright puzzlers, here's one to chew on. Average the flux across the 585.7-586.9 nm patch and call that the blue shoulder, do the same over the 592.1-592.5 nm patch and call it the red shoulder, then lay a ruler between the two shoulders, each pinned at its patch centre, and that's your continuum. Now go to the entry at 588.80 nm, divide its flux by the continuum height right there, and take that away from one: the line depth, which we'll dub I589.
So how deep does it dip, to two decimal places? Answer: 0.17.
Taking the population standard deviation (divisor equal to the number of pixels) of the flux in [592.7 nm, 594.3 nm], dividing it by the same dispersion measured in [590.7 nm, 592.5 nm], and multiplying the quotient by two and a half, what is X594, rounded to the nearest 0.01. 1.37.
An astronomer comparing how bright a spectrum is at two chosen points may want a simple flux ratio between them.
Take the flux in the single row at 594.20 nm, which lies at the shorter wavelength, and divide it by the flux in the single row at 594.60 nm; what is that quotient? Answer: 1.21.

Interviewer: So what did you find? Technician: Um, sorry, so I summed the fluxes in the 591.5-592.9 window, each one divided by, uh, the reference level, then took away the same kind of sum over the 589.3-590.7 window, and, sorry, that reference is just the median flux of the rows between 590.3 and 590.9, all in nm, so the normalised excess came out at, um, 0.29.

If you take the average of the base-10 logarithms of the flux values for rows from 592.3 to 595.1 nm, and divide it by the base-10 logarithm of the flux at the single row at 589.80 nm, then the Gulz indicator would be 1.04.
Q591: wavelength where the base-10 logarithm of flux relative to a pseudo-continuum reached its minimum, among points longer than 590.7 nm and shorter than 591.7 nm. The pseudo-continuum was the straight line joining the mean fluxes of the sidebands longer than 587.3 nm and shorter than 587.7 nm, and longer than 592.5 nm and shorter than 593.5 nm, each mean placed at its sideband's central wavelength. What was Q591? 591.40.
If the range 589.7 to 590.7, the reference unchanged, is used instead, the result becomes 589.80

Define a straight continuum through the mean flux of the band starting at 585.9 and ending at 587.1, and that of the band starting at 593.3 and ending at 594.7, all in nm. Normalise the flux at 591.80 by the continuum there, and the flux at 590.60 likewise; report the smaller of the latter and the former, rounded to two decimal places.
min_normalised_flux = 1.02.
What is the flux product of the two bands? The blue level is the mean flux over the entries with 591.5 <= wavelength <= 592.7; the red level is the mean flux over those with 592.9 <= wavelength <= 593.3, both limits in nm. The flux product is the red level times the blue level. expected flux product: 1429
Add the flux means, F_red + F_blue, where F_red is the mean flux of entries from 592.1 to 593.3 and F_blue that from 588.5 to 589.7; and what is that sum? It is 66.8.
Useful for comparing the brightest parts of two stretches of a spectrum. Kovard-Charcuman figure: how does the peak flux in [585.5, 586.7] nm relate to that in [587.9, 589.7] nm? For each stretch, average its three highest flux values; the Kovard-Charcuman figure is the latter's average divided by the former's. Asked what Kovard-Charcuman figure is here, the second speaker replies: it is 0.97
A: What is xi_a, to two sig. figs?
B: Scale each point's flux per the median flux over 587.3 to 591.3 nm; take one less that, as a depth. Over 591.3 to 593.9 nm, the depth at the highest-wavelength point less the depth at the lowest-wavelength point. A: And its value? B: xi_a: -0.12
